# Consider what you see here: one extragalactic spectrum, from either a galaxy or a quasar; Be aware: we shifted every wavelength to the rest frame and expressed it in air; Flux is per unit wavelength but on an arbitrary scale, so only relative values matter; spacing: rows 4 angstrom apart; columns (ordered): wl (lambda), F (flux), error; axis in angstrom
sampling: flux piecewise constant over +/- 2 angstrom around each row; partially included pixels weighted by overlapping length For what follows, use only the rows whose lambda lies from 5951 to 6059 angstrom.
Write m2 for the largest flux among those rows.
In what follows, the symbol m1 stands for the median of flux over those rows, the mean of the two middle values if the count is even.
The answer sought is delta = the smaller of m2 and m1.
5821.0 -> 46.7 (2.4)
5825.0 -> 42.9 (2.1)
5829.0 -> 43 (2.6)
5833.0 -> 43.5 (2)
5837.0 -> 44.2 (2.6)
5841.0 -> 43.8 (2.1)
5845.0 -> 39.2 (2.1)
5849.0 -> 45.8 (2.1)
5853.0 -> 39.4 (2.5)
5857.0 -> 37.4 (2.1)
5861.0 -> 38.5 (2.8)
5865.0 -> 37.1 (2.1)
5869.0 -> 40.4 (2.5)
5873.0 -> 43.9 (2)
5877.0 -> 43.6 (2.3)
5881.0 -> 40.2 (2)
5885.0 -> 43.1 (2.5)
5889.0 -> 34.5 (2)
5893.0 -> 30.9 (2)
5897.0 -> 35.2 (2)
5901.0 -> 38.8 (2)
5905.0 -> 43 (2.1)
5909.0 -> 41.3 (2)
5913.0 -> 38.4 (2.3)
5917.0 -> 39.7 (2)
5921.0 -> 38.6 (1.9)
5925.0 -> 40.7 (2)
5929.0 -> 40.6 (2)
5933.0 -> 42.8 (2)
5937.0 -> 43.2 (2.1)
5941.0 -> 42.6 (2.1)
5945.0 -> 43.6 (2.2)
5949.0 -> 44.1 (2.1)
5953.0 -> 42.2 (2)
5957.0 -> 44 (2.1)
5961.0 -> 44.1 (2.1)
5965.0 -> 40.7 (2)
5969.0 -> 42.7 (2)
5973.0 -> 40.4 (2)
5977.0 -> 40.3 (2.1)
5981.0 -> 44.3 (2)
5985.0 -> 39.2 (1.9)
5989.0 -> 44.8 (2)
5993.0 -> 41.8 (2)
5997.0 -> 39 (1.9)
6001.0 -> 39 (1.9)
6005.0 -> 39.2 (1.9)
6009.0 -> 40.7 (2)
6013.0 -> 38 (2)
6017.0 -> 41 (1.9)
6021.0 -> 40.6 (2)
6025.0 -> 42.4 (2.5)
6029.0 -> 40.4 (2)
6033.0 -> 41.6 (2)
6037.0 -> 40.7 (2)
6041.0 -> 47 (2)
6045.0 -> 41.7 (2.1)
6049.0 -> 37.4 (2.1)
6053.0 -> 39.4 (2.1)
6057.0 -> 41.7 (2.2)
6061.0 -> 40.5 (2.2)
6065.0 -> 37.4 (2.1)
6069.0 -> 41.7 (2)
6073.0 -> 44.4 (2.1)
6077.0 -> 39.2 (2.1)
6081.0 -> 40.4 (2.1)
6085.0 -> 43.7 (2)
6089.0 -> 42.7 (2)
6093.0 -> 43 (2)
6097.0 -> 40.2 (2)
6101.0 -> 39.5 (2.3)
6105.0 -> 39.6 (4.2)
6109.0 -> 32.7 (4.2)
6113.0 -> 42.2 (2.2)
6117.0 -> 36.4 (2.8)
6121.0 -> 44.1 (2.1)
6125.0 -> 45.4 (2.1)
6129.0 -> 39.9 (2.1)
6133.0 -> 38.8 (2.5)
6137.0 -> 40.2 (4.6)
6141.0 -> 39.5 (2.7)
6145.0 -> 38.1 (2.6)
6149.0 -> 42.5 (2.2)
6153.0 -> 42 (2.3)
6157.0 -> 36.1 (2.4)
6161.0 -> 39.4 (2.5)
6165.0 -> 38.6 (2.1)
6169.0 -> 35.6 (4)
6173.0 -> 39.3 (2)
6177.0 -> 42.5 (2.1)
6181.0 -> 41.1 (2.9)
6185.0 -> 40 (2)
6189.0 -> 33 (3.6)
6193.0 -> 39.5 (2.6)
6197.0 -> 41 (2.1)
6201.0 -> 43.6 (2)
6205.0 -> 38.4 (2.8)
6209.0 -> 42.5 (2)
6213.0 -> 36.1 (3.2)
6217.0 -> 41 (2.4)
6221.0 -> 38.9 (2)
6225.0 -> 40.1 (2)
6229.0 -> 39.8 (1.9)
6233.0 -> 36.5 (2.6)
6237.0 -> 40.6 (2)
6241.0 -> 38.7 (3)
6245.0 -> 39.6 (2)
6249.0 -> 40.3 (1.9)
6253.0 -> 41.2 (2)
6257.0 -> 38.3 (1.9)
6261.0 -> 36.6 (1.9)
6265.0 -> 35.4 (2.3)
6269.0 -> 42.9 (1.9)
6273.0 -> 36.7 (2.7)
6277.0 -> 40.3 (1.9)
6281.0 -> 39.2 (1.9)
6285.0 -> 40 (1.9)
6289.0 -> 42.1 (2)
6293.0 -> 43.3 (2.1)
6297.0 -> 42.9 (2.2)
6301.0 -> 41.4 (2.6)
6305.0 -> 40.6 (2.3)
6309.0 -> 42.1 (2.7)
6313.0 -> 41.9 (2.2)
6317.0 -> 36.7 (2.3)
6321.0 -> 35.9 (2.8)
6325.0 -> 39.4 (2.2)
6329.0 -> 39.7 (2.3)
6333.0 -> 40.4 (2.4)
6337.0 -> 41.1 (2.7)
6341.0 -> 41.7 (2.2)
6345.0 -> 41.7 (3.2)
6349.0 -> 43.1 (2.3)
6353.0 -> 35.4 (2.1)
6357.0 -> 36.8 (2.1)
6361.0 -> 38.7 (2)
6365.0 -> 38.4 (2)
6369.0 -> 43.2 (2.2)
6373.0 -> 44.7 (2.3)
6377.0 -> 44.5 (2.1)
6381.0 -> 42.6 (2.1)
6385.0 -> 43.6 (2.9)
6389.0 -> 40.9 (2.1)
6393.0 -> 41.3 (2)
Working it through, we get 40.7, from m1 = 40.7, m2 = 47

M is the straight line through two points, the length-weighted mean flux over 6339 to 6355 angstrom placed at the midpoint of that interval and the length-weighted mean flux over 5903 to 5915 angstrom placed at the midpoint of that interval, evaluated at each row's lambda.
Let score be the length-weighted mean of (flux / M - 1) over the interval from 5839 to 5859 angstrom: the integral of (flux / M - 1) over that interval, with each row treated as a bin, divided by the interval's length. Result 0.00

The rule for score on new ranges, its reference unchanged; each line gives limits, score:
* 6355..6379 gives 0.01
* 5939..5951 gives 0.06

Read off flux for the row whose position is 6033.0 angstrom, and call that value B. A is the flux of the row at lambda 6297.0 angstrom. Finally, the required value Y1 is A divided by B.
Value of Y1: 1.03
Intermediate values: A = 42.9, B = 41.6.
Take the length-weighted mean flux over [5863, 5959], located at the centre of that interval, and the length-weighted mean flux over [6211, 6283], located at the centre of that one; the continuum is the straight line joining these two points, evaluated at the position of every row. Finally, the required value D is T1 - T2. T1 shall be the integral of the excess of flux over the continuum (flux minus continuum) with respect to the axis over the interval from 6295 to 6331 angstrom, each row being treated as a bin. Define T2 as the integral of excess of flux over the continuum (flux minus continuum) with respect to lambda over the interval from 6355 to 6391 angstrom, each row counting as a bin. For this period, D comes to -61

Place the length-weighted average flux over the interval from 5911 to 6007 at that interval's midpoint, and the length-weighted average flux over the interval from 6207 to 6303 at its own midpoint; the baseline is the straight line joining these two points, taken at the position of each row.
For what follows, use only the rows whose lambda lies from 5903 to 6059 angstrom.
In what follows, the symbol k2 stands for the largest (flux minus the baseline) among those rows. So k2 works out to 6.0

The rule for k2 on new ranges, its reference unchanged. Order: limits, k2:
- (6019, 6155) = 6.0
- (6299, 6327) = 2.6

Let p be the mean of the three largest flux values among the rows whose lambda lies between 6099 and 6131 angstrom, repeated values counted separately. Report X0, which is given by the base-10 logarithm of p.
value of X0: 1.64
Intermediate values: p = 43.9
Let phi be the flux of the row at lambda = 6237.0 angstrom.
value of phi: 40.6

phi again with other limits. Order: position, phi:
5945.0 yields 43.6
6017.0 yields 41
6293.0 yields 43.3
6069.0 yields 41.7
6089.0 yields 42.7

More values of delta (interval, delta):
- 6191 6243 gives 39.8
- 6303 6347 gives 40.6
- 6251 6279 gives 38.3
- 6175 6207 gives 40.5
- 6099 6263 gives 39.6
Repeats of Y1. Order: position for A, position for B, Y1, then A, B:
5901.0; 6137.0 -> 0.97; 38.8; 40.2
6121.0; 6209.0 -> 1.04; 44.1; 42.5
